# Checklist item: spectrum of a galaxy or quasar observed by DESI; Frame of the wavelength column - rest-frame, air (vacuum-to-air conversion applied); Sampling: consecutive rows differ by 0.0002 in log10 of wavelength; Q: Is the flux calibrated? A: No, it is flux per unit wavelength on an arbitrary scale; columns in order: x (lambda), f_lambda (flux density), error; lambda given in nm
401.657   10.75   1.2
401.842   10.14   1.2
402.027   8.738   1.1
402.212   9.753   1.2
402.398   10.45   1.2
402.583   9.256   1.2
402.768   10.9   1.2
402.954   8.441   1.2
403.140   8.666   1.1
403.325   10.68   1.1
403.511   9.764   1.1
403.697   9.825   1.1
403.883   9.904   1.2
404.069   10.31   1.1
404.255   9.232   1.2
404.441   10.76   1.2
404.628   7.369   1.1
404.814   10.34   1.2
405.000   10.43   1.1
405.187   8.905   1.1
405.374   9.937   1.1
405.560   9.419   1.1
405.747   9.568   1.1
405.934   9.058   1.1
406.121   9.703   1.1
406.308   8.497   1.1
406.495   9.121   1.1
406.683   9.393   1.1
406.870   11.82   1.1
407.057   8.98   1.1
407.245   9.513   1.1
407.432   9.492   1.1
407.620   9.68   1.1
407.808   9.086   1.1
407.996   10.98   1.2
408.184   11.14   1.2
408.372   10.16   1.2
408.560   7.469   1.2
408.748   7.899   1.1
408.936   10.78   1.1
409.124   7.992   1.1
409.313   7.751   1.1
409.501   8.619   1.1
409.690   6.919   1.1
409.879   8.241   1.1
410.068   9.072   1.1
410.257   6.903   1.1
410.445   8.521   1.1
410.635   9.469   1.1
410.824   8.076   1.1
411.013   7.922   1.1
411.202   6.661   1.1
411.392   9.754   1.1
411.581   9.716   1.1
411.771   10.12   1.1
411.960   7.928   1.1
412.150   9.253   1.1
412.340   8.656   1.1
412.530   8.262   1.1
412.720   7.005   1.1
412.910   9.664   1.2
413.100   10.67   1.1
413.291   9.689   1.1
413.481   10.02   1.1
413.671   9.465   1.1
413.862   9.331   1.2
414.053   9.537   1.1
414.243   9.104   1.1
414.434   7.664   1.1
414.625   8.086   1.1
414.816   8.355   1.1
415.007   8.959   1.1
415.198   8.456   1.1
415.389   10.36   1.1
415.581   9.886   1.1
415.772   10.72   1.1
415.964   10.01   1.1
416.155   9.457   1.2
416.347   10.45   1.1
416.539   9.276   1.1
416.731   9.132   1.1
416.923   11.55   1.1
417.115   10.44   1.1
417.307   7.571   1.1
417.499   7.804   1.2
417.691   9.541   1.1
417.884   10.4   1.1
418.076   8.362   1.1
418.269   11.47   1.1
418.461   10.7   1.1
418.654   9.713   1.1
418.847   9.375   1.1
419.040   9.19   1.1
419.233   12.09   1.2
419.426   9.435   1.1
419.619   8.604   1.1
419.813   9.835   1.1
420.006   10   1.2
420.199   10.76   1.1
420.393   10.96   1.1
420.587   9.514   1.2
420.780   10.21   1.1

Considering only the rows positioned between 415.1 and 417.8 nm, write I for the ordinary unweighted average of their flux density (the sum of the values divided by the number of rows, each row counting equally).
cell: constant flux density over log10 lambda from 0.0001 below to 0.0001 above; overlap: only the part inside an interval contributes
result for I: 9.62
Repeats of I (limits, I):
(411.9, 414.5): 9.02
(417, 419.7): 9.62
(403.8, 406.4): 9.53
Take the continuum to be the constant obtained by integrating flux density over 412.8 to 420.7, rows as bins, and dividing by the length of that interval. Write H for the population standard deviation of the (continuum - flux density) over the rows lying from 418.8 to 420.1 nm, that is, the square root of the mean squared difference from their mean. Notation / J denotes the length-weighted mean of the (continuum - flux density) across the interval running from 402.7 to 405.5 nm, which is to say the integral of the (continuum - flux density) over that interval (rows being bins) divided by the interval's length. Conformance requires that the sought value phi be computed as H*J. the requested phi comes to -0.04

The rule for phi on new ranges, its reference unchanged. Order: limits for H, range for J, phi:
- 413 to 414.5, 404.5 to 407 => 0.11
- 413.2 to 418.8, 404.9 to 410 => 0.38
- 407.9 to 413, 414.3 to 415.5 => 1.22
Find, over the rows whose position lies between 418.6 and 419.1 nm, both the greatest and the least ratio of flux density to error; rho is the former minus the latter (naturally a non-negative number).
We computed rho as 0.5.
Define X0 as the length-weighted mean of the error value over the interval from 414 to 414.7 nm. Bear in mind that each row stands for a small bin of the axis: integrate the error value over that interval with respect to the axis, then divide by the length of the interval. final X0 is 1.10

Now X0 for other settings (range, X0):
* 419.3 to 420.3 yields 1.12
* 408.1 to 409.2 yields 1.15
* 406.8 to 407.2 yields 1.10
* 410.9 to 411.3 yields 1.10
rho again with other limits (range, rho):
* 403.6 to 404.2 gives 1.1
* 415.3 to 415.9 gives 0.8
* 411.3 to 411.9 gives 0.4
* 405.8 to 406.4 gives 1.1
